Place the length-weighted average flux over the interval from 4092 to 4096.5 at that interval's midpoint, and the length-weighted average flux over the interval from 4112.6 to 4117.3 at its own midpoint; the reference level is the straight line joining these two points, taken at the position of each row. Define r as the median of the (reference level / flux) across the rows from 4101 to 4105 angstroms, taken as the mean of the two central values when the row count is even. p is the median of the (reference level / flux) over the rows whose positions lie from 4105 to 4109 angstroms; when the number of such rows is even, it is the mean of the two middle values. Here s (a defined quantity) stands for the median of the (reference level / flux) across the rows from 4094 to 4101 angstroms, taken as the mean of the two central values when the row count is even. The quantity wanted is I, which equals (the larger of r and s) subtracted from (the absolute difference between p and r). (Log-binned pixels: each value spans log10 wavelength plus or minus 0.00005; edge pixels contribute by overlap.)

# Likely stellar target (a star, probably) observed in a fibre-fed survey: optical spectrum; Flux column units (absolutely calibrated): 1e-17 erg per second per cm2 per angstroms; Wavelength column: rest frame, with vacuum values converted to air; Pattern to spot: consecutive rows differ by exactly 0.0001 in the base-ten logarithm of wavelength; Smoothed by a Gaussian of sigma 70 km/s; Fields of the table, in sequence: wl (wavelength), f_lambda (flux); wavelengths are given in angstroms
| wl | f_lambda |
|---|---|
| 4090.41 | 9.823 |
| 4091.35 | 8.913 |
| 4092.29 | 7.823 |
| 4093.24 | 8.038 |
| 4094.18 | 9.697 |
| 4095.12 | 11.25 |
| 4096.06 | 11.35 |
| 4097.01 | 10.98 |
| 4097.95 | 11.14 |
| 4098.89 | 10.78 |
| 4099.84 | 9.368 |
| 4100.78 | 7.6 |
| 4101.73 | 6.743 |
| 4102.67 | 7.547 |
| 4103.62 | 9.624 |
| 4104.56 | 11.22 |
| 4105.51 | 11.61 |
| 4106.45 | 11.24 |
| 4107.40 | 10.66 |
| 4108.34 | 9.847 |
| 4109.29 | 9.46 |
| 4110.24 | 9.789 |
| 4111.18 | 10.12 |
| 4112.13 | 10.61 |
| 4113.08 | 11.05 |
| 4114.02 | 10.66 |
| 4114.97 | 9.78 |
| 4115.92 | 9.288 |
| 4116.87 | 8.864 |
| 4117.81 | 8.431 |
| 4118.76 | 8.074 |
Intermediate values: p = 0.899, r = 1.16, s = 0.90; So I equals -0.90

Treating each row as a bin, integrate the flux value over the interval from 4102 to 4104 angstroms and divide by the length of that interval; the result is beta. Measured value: 8.3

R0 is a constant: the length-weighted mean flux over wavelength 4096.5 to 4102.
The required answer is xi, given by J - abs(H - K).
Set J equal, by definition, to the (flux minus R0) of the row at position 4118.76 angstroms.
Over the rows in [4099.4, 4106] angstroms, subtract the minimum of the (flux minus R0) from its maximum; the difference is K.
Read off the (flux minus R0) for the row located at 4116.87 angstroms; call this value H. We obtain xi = -7.0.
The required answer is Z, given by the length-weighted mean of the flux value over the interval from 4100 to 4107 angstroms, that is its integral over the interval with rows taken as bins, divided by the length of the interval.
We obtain 9.4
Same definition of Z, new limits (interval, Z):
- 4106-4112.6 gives 10.2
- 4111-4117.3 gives 10.0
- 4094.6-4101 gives 10.5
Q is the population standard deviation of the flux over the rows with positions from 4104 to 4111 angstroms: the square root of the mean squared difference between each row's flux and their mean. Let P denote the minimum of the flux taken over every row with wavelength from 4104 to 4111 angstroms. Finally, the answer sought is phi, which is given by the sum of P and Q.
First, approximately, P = 9.46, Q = 0.8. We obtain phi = 10.2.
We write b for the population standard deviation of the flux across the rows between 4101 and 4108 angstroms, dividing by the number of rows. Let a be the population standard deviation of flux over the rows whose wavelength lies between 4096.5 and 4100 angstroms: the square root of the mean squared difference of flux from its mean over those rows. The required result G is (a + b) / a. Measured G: 3.6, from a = 0.70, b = 1.8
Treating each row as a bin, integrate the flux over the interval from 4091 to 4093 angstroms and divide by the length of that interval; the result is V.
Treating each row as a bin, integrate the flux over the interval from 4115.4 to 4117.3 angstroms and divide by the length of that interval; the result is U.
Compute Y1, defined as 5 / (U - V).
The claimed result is 6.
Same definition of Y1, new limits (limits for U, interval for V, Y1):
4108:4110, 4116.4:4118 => 6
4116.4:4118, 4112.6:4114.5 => -2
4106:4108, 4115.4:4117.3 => 3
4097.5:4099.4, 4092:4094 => 2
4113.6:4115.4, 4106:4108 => -7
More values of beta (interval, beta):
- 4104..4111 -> 10.5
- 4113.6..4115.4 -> 10.2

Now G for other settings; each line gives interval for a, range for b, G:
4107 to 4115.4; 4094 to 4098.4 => 2.2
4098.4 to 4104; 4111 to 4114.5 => 1.2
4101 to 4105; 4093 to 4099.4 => 1.6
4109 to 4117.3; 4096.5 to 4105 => 3.4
